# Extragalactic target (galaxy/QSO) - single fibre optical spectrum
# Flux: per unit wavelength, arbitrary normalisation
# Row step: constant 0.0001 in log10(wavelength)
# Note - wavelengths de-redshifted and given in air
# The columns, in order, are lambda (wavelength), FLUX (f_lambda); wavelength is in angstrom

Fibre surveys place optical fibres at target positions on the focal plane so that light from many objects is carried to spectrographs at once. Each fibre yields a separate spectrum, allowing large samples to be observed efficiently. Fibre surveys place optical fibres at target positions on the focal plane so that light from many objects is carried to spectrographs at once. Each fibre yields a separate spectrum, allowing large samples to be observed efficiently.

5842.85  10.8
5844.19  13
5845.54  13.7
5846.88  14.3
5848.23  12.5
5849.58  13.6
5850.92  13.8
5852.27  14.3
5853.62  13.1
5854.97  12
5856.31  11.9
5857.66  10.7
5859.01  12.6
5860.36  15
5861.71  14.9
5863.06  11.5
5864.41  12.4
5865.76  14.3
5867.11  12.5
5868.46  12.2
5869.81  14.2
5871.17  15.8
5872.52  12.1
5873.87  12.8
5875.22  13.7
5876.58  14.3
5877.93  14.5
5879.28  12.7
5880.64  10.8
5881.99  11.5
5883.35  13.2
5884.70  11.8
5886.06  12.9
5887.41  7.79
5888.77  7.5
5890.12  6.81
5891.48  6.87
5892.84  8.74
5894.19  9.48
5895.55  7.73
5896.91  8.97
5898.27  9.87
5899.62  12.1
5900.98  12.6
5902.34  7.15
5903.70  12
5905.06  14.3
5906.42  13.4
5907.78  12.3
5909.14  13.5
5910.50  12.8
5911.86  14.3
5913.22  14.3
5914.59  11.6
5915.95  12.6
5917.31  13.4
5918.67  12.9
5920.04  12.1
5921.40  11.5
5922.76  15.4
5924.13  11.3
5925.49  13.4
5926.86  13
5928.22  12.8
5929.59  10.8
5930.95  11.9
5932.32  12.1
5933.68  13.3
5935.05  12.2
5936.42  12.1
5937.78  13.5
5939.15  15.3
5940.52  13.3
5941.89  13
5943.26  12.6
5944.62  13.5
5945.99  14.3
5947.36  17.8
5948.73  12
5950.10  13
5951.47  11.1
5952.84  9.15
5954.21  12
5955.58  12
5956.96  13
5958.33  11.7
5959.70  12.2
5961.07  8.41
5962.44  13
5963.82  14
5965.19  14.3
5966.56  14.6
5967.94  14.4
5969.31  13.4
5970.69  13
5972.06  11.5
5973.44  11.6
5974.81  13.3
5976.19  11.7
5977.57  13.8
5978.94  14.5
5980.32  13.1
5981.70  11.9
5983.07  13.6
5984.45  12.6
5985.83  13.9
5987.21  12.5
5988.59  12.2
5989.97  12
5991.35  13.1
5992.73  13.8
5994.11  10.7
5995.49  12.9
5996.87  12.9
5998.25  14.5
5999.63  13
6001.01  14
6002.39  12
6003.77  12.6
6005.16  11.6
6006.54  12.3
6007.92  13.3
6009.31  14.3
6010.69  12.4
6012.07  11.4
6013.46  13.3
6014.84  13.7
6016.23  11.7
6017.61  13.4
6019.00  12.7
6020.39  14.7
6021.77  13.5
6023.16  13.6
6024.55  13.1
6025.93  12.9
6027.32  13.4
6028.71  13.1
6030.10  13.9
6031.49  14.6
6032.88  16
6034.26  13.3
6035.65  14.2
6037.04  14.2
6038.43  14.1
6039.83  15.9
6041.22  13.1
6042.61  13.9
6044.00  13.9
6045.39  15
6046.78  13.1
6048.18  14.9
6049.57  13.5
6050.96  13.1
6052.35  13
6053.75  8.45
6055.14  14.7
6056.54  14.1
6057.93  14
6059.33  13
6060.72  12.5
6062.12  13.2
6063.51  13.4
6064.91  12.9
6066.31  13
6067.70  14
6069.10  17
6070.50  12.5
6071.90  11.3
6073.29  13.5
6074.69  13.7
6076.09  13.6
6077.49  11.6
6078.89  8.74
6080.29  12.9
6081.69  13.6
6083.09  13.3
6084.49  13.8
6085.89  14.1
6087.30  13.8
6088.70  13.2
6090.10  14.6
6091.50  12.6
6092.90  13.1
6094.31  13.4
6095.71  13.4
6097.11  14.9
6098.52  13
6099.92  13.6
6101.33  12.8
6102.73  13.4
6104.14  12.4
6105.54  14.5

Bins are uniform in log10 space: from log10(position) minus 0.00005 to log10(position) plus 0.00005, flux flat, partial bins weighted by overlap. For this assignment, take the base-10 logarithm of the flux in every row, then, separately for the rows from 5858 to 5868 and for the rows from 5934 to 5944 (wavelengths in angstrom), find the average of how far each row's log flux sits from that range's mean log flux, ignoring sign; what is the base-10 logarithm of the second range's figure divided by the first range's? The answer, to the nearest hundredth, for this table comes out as -0.20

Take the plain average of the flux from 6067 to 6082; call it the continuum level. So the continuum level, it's 12.9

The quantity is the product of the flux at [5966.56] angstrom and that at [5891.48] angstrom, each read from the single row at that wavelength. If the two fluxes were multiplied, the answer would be 100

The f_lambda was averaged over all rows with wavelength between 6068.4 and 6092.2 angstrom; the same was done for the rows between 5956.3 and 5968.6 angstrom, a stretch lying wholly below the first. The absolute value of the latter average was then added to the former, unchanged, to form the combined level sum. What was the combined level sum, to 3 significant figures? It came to 26.0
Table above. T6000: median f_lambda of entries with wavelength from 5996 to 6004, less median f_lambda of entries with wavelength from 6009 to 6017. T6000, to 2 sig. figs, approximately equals 0.10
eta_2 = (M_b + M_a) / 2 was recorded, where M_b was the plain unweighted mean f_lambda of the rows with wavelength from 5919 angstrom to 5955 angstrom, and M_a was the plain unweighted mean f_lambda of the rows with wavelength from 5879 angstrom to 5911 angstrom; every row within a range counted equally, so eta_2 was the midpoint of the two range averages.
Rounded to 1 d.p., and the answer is 11.7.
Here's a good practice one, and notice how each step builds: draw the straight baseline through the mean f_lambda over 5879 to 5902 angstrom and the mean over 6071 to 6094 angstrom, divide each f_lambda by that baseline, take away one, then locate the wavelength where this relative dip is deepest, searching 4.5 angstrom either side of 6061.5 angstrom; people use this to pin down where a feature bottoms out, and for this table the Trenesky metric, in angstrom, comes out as 6060.72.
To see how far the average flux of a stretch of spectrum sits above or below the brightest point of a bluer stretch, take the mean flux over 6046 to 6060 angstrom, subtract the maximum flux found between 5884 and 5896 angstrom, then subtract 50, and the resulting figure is -49.7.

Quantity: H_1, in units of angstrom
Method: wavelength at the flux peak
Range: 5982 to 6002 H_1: 5998.25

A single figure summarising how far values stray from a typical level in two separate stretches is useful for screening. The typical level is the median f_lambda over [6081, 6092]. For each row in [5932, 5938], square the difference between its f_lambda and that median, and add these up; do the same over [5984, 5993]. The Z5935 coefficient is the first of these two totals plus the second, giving 16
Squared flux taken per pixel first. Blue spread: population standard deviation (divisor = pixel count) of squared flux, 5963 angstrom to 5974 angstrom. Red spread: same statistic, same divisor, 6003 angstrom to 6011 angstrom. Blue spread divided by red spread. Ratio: 1.3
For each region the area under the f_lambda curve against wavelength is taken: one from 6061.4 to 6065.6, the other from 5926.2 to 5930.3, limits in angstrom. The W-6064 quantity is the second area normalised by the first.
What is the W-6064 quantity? 0.91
